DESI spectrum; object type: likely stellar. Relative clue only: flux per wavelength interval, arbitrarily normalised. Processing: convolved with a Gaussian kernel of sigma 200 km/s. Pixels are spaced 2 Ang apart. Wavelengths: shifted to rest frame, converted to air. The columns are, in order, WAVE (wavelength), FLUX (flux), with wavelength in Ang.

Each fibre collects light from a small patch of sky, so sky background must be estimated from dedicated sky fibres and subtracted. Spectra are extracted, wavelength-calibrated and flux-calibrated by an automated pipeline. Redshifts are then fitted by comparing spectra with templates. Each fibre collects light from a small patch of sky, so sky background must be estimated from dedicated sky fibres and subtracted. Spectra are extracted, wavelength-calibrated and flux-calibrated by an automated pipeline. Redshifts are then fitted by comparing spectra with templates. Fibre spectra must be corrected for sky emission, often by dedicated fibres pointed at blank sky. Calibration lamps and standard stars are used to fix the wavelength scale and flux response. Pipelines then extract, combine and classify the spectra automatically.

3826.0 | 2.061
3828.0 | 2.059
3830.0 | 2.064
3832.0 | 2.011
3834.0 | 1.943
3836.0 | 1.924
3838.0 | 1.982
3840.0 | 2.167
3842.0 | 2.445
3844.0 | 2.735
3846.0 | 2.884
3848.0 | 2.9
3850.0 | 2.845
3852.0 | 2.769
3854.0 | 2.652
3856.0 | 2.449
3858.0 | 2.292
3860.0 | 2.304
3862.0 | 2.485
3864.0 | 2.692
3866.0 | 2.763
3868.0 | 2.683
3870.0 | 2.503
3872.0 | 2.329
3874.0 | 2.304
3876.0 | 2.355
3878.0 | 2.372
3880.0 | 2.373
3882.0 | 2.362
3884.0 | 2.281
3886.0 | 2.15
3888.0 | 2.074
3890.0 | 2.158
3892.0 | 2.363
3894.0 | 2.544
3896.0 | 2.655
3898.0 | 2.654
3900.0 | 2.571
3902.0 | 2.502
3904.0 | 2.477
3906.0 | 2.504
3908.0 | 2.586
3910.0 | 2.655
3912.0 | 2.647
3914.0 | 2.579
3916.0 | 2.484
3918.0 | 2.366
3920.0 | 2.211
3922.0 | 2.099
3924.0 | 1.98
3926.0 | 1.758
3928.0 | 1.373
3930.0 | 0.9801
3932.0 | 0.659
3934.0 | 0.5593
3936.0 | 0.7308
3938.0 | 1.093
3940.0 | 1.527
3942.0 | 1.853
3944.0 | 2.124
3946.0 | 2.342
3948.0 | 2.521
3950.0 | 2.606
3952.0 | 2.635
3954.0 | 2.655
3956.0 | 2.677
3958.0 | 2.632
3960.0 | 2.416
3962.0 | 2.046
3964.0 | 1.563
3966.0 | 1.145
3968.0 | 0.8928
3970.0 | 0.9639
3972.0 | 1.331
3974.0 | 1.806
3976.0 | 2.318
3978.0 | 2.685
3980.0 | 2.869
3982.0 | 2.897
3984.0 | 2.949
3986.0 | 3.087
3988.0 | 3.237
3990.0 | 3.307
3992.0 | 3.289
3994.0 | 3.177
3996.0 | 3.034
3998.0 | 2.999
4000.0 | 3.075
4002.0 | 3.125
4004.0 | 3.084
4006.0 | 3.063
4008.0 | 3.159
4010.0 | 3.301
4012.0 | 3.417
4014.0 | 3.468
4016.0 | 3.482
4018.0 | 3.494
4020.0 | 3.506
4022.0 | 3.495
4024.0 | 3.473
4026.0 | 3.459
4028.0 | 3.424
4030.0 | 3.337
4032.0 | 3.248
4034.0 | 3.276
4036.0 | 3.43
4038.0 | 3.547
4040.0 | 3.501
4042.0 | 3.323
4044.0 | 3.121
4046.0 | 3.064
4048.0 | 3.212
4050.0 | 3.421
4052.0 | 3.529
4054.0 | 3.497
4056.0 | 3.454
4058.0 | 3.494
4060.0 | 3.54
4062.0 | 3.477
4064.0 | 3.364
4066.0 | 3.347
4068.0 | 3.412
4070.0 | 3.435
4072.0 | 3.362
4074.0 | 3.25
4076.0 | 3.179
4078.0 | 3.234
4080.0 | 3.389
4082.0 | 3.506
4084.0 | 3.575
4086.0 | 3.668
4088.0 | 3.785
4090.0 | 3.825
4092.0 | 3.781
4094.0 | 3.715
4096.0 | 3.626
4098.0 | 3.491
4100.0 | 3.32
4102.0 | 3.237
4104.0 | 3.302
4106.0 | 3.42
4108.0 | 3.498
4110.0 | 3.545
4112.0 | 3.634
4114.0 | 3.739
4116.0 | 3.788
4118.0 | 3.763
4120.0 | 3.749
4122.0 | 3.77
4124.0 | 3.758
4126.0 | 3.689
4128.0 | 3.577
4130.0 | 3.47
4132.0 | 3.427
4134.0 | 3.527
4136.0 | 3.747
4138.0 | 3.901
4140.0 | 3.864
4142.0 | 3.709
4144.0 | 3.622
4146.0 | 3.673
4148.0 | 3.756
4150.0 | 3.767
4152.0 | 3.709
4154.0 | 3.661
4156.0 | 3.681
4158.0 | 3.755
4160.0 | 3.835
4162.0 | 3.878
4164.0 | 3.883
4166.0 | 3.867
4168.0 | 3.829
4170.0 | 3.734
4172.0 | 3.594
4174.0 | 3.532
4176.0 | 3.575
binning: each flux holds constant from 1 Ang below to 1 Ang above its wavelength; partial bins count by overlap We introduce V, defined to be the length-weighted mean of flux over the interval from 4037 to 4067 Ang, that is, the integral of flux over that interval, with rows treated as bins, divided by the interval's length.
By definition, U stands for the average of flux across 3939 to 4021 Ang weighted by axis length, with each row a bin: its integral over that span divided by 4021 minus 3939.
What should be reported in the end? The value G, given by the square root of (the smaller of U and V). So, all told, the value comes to 1.62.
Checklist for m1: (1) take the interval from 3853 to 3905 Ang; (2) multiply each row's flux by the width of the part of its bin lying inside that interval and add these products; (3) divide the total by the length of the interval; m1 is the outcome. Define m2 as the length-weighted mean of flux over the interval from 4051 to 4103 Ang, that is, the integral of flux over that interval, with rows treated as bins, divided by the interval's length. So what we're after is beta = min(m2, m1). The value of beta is 2.44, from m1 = 2.4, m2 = 3.48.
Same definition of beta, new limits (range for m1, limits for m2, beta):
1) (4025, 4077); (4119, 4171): 3.37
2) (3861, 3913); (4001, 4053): 2.46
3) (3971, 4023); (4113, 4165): 3.03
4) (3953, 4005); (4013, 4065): 2.51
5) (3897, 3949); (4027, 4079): 1.99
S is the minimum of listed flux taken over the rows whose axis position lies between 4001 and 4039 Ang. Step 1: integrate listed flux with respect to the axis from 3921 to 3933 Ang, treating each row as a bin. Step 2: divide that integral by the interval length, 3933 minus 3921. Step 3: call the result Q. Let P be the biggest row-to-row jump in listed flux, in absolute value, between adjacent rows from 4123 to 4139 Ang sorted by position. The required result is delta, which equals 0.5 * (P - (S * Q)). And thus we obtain -2.1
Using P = 0.22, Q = 1.5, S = 3.063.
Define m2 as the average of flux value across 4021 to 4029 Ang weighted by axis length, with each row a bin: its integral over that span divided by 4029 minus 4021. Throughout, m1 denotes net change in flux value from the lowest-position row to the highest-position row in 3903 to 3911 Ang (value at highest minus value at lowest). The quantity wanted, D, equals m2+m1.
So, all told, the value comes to 3.6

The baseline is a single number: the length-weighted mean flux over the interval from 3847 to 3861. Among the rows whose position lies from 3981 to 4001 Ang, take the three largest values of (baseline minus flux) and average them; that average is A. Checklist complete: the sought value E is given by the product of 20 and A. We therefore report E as -7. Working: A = -0.35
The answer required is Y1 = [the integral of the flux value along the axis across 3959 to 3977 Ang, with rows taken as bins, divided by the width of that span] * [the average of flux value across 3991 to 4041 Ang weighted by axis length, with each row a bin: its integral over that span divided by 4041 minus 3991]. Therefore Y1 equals 5.3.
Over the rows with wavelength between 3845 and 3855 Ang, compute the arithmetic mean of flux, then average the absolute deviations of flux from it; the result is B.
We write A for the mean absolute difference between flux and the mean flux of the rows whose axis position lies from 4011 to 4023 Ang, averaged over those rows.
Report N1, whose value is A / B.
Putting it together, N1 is 0.29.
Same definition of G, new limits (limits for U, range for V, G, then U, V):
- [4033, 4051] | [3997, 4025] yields 1.82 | 3.3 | 3.30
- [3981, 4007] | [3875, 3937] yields 1.46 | 3.1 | 2.13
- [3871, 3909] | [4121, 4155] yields 1.55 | 2.4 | 3.68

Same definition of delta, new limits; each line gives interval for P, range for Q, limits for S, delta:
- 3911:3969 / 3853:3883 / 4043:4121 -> -3.5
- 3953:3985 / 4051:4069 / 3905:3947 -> -0.7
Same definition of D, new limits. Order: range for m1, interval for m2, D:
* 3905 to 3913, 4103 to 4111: 3.6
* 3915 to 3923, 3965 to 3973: 0.7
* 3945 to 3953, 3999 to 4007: 3.4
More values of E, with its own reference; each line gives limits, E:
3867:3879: 5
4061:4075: -14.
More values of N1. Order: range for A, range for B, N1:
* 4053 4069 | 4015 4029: 2.67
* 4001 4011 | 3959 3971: 0.13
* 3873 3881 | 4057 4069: 0.36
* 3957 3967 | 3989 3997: 5.04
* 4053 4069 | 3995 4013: 0.54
